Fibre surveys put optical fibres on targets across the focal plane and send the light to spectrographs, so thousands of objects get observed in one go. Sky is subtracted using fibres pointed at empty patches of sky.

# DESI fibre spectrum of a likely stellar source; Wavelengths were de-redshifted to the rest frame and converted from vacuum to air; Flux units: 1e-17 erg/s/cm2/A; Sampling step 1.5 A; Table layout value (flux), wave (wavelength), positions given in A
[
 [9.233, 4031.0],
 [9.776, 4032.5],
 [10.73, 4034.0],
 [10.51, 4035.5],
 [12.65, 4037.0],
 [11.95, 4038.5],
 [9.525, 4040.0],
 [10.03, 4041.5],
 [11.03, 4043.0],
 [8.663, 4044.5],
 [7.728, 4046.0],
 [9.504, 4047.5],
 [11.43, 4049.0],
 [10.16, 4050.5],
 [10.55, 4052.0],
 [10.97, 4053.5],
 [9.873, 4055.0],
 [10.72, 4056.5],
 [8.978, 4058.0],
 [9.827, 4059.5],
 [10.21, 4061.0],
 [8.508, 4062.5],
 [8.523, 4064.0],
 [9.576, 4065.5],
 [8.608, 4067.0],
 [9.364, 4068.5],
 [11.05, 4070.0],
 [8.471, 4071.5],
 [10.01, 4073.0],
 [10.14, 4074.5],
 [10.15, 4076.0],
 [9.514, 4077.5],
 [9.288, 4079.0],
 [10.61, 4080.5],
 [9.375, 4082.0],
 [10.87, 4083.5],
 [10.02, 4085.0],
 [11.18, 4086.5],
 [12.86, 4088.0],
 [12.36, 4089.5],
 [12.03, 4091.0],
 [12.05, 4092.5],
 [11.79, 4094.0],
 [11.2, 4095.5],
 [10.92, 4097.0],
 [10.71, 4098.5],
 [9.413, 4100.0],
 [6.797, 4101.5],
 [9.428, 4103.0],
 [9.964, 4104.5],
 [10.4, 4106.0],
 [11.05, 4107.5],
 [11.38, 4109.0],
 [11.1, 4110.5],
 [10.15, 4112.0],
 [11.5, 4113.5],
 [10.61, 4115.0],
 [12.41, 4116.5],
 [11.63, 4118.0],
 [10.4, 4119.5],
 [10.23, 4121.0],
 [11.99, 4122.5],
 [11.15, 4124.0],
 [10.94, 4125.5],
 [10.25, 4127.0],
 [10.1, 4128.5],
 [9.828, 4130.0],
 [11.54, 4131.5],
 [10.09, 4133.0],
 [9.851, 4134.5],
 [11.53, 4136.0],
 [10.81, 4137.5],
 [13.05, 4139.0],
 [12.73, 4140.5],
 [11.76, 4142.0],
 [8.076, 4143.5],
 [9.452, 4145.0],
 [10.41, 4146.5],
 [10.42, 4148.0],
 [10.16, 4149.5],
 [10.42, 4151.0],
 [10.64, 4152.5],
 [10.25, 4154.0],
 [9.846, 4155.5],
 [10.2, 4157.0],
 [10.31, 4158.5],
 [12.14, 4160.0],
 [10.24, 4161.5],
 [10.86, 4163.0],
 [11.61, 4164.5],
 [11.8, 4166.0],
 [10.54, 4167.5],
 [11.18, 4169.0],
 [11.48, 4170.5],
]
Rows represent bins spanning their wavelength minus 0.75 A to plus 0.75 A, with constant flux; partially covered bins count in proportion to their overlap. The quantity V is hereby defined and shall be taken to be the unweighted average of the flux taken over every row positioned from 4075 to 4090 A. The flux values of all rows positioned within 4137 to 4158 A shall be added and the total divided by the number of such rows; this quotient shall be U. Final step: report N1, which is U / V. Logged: 1.00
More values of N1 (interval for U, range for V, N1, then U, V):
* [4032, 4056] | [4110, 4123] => 0.93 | 10.3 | 11.1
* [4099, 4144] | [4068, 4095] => 1.01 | 10.7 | 10.6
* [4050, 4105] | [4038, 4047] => 1.03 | 10.2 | 9.8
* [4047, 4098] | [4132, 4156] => 0.97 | 10.3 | 10.6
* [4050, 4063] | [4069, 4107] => 0.96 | 10.0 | 10.4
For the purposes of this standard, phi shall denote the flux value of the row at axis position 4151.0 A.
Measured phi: 10.42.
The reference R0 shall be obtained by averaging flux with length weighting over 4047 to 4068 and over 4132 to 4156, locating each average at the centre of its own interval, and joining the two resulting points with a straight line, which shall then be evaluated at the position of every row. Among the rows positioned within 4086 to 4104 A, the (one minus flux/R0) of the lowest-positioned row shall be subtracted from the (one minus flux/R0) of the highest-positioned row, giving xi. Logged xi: 0.2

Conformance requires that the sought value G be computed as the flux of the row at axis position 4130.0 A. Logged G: 9.828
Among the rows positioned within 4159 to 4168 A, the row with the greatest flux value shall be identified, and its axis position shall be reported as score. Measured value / 4160.0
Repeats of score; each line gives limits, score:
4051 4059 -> 4053.5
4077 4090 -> 4088.0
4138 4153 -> 4139.0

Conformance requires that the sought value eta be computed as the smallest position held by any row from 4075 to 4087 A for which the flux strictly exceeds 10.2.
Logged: 4080.5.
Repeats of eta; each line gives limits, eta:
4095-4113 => 4095.5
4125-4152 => 4125.5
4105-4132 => 4106.0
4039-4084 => 4043.0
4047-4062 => 4049.0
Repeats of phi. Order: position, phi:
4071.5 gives 8.471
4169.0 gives 11.18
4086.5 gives 11.18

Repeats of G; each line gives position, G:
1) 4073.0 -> 10.01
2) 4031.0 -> 9.233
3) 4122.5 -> 11.99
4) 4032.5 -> 9.776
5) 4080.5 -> 10.61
